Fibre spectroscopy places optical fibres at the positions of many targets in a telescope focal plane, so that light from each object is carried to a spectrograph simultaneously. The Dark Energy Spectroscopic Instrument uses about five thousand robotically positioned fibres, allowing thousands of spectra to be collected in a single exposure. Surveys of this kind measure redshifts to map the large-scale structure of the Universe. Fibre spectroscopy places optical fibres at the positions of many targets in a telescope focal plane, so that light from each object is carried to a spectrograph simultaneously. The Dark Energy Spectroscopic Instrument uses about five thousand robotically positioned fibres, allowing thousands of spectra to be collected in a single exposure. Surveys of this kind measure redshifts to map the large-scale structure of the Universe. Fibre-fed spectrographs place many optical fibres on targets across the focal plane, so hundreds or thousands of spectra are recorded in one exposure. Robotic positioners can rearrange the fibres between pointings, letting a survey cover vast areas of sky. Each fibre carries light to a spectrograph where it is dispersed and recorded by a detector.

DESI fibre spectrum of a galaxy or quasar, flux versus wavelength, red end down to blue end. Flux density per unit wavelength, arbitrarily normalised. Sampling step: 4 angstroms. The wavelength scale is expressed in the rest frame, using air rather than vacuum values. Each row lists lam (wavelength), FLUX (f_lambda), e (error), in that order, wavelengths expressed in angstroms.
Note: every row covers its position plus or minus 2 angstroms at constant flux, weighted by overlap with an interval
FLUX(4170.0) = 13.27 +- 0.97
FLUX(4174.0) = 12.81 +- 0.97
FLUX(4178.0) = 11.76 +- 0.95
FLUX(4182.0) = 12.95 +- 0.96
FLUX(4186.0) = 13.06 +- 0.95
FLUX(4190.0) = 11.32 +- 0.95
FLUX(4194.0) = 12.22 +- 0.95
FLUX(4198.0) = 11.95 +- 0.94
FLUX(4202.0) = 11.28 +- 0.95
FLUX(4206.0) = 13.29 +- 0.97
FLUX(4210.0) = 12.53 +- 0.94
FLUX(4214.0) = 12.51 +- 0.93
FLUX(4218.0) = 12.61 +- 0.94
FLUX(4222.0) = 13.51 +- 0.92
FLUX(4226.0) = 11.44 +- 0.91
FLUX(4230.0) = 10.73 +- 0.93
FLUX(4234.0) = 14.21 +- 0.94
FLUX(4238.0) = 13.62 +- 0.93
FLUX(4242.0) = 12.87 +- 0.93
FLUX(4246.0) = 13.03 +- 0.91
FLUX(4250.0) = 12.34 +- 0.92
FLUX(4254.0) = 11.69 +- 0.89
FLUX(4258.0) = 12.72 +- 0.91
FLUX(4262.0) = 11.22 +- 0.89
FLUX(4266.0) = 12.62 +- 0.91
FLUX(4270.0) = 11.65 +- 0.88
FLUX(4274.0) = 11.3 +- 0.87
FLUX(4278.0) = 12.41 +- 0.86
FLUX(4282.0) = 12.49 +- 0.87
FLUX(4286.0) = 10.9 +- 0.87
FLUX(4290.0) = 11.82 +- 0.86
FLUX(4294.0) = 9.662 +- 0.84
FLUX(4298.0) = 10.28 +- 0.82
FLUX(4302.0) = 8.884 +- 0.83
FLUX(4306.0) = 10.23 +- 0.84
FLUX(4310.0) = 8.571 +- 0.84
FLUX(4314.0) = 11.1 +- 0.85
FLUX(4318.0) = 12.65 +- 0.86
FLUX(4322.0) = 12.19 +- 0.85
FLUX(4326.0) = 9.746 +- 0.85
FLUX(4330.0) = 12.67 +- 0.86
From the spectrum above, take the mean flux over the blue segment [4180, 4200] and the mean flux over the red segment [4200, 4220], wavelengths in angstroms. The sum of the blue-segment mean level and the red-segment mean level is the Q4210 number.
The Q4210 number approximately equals 24.7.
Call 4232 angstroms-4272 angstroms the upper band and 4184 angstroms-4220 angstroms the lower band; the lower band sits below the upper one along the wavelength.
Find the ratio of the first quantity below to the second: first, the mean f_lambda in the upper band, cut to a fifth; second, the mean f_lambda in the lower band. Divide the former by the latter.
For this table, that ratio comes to 0.20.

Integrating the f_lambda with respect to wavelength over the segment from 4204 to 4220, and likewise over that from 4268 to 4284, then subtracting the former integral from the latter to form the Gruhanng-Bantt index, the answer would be -12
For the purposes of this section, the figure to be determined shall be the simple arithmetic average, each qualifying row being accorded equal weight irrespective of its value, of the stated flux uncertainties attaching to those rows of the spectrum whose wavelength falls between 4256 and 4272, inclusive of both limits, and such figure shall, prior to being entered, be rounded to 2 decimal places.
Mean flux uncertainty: 0.90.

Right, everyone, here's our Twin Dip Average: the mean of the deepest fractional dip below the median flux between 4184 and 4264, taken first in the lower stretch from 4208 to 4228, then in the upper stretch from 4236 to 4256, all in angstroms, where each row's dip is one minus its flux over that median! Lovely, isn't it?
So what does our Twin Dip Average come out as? 0.08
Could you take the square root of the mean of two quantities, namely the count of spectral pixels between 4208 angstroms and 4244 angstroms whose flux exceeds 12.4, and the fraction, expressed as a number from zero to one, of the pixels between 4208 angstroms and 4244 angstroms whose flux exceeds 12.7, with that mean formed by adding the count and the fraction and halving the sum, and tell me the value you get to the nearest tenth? 1.9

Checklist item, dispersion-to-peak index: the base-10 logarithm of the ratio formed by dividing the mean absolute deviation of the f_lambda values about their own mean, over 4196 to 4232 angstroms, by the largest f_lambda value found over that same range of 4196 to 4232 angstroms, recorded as -1.25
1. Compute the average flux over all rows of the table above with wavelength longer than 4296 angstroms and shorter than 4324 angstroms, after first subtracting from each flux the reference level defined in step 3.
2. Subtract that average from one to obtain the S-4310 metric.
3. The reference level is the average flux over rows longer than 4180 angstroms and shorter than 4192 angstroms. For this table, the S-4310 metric 2.89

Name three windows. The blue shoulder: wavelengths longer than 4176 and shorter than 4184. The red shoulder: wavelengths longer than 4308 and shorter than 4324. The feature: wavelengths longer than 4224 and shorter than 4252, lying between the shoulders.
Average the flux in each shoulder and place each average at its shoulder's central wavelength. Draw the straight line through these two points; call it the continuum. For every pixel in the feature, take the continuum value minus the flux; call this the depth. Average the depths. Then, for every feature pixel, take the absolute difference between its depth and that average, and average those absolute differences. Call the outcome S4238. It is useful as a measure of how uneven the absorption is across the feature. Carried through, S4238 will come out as 1.0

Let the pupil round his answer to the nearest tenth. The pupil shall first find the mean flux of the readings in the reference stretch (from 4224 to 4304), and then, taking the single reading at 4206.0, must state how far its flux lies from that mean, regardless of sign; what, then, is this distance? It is 1.5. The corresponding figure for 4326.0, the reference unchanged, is 2.0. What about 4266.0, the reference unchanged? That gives 0.8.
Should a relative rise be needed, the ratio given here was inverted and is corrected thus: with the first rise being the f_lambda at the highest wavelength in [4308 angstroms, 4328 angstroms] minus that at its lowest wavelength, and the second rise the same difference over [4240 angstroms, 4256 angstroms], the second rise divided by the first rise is -1.0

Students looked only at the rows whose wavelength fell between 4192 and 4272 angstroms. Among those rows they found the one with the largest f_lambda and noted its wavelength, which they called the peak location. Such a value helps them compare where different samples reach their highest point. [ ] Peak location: 4234.0 angstroms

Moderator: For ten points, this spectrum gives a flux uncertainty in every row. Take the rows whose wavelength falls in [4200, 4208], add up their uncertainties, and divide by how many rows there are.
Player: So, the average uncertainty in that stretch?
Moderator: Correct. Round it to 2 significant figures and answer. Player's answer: 0.96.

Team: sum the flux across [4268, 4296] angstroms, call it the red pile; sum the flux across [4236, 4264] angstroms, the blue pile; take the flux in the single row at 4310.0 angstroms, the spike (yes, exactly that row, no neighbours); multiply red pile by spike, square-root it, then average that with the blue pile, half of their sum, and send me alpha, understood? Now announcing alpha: 56.9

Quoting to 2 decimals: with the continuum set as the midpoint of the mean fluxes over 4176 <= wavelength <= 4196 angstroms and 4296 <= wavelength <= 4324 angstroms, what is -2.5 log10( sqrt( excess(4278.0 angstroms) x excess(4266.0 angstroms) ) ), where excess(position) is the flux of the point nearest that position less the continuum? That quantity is -0.10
